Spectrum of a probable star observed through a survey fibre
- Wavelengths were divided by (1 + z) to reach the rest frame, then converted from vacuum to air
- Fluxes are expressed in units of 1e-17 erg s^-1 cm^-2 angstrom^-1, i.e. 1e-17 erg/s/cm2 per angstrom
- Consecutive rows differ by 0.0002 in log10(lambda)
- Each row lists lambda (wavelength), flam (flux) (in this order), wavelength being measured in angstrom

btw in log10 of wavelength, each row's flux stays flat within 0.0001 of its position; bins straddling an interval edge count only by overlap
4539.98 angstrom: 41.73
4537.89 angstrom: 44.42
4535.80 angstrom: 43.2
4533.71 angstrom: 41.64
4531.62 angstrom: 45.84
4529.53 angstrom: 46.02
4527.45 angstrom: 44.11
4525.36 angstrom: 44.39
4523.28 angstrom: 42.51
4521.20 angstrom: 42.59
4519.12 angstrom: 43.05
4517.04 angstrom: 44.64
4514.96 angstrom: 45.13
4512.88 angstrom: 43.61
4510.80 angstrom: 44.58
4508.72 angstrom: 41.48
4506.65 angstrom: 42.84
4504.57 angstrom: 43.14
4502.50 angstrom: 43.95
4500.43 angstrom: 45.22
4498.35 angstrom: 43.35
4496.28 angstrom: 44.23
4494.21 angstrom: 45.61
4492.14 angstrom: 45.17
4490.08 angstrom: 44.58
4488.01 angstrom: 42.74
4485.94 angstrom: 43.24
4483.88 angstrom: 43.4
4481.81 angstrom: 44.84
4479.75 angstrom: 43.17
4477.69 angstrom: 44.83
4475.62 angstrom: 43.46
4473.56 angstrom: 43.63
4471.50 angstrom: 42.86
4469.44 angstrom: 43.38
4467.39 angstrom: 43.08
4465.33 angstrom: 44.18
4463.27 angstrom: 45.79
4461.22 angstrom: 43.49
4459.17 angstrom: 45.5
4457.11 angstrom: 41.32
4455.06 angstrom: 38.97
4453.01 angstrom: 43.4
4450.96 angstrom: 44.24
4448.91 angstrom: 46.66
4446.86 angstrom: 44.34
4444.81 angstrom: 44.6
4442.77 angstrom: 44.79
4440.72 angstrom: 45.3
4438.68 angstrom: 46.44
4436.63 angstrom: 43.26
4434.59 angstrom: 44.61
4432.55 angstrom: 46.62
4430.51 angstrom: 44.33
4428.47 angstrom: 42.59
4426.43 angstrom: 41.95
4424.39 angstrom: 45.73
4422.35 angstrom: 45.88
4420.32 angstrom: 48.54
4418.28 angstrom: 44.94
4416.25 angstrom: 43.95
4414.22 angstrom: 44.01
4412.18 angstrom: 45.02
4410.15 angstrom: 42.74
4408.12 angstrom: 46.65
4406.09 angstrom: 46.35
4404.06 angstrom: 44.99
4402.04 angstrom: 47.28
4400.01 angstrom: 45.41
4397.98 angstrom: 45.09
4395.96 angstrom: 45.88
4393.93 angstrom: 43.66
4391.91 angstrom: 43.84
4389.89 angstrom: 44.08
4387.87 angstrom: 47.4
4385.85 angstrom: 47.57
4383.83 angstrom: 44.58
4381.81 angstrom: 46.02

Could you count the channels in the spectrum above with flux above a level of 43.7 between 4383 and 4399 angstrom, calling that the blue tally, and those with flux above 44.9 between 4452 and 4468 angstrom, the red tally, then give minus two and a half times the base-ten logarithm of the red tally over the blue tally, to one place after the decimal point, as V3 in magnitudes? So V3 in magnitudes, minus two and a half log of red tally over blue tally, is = 1.4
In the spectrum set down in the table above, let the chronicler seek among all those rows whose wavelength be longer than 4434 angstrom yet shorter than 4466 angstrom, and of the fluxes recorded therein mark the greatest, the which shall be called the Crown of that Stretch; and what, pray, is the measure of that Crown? 46.66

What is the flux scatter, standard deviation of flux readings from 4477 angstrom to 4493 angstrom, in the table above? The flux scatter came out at 0.9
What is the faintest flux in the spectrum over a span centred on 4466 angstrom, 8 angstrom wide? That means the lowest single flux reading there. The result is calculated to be 43.08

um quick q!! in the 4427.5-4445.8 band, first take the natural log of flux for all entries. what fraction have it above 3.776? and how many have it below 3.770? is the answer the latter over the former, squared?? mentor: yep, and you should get 7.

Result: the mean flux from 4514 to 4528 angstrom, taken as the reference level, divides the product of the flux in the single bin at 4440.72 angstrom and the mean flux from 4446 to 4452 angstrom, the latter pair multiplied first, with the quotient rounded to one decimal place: 46.7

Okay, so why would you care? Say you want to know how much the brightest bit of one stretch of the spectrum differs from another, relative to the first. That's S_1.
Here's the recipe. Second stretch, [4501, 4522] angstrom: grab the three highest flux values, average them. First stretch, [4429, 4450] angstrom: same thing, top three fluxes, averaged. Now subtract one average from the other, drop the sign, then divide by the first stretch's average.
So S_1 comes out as 0.038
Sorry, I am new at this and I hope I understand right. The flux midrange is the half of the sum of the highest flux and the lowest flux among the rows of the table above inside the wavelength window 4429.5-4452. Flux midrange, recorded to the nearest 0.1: 45.0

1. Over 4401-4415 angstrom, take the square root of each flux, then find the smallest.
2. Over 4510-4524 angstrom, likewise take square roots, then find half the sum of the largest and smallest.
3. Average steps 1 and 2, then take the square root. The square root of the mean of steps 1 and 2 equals 2.56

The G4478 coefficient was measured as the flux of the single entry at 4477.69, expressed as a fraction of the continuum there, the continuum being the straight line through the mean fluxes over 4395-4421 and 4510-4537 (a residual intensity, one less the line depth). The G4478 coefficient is 1.01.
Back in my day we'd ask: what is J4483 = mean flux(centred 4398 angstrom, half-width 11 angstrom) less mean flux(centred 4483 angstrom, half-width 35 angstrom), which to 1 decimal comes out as 1.7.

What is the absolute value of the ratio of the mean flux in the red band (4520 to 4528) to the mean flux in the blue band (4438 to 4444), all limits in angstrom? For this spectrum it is 0.954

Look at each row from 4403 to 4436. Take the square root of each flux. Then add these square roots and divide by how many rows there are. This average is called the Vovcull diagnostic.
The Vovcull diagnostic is 6.702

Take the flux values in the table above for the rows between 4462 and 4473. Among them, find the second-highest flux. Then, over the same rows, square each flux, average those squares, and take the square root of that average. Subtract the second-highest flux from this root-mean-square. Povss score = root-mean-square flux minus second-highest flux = -0.3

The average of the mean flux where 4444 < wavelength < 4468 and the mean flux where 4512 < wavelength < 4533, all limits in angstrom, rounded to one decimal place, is 44.0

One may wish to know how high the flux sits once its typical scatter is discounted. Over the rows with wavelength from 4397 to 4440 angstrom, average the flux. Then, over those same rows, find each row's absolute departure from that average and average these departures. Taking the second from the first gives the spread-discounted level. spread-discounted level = 43.8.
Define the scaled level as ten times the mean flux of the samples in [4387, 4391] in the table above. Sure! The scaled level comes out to 457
